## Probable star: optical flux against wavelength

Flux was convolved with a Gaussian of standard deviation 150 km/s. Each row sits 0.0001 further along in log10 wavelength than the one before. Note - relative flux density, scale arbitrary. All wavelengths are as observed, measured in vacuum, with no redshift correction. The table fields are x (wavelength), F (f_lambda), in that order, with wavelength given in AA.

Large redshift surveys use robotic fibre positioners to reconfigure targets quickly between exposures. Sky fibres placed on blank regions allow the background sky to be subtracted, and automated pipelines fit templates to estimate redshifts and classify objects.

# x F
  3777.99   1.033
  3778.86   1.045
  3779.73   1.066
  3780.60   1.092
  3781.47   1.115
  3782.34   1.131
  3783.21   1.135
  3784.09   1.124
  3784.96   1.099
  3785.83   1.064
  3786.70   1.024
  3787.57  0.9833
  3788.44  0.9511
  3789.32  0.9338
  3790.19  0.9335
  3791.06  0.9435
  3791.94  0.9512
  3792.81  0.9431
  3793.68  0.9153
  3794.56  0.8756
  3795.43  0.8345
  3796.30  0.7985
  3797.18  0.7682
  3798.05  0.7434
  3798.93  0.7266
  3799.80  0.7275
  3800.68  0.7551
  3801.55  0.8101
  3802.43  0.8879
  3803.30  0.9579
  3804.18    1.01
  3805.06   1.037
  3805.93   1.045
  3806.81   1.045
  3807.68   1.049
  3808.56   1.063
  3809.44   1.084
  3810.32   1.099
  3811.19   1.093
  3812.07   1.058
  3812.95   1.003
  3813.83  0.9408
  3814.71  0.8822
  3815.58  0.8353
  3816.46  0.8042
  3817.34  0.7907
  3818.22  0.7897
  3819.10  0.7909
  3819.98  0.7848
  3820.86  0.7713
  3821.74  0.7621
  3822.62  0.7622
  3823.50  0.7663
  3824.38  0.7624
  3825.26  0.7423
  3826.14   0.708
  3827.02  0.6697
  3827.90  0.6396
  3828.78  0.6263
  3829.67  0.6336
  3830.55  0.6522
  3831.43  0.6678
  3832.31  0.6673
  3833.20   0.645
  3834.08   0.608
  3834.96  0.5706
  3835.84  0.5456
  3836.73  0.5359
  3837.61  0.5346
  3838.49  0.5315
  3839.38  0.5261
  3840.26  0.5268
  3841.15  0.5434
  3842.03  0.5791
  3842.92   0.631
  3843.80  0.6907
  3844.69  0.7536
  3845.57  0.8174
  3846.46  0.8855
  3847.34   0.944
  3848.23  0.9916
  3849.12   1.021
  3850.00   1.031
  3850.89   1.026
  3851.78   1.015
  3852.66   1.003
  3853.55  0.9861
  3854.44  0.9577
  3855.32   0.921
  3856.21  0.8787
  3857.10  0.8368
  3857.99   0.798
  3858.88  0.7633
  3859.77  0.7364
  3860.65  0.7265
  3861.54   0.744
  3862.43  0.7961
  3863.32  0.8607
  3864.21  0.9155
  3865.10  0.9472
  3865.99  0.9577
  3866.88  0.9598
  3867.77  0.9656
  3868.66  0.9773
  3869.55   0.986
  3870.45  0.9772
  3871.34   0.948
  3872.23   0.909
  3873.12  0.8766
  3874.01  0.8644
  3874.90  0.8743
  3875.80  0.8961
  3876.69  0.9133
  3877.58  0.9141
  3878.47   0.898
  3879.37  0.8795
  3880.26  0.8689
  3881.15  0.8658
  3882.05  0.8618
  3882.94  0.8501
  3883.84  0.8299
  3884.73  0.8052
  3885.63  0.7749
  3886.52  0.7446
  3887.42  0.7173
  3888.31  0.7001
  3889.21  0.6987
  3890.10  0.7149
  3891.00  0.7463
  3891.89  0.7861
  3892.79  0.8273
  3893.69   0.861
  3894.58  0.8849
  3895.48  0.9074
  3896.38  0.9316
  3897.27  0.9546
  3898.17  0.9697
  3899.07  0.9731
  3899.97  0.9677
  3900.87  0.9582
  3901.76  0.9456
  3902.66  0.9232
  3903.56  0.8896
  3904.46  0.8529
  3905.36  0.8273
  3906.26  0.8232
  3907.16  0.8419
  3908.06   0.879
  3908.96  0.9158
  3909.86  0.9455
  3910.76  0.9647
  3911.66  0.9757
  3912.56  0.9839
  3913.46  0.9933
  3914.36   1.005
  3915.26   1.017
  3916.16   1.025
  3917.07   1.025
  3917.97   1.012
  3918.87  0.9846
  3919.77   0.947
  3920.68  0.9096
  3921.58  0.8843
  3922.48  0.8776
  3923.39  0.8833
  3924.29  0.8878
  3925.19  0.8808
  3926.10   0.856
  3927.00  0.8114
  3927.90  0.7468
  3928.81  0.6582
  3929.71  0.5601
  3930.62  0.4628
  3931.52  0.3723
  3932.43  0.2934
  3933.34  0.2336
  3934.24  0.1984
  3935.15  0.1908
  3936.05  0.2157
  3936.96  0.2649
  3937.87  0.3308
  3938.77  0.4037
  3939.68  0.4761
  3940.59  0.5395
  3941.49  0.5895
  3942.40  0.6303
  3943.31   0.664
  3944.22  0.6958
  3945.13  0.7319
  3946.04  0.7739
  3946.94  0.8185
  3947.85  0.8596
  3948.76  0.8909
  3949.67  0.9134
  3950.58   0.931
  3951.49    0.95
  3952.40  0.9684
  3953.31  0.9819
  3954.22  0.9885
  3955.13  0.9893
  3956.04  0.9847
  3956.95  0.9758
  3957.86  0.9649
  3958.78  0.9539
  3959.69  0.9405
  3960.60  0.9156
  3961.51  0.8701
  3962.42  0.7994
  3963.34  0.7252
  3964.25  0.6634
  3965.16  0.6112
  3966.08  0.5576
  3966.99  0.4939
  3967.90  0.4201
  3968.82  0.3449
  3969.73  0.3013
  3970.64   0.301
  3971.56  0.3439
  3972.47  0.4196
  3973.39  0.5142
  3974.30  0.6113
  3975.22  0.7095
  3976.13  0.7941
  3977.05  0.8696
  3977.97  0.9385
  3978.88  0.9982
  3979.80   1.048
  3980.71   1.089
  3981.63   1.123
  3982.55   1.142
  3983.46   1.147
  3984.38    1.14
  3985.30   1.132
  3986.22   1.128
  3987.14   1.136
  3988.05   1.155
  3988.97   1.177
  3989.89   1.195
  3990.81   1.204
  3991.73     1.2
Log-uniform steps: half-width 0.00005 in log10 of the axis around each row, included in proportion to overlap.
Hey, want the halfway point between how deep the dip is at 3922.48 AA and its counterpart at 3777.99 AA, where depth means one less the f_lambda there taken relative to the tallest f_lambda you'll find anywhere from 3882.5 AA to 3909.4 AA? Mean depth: 0.02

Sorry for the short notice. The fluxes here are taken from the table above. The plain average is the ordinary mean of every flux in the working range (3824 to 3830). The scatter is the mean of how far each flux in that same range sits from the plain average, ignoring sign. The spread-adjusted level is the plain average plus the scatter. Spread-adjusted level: 0.73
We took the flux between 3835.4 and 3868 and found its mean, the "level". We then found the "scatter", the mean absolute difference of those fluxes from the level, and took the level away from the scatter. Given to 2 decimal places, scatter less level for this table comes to -0.66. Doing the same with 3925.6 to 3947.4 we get -0.33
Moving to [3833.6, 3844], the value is -0.53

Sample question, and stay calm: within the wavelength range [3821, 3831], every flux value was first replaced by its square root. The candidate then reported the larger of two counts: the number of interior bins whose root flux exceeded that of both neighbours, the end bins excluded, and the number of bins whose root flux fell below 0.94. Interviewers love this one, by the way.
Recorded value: 11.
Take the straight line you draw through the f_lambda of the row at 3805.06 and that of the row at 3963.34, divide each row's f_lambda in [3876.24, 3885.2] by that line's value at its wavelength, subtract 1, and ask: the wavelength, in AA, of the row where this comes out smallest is 3884.73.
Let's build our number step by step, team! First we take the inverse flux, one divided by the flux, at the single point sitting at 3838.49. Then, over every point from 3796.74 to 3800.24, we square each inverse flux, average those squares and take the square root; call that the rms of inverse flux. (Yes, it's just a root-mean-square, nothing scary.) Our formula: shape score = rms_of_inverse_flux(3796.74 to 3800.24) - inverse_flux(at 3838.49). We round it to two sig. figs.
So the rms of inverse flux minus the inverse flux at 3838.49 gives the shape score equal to -0.53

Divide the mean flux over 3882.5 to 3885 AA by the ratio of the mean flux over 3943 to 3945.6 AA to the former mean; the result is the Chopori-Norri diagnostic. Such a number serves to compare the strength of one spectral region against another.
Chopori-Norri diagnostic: 1.0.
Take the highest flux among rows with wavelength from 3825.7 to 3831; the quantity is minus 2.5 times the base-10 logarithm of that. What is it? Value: 0.37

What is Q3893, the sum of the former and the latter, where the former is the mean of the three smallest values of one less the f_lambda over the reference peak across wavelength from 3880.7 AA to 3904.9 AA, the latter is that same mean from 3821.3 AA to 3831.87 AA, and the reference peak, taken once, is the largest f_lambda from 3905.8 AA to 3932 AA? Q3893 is 0.31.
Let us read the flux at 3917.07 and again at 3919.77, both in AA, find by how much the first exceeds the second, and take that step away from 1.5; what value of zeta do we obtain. 1.42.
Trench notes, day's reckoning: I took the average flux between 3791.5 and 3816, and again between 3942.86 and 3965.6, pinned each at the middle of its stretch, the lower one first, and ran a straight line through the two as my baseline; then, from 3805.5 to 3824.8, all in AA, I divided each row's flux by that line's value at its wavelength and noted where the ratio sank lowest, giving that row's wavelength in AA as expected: 3821.74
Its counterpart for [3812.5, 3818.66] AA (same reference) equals 3818.22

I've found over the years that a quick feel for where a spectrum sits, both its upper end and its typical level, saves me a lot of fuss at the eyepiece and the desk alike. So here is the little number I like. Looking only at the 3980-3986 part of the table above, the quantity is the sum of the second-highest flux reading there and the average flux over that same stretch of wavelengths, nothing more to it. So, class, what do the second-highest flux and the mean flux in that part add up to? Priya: 2.3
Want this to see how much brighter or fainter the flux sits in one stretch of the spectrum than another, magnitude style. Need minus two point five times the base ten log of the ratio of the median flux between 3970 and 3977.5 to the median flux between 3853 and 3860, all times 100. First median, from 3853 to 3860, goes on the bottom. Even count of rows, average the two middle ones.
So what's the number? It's 46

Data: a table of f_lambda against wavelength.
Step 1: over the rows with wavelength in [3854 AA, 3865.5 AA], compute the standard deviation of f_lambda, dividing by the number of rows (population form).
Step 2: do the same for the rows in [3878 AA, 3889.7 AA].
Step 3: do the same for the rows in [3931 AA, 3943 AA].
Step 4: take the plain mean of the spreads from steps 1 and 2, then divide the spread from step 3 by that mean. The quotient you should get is 2.0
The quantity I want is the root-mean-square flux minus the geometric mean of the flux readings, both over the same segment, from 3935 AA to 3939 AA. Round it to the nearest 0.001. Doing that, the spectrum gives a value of 0.021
